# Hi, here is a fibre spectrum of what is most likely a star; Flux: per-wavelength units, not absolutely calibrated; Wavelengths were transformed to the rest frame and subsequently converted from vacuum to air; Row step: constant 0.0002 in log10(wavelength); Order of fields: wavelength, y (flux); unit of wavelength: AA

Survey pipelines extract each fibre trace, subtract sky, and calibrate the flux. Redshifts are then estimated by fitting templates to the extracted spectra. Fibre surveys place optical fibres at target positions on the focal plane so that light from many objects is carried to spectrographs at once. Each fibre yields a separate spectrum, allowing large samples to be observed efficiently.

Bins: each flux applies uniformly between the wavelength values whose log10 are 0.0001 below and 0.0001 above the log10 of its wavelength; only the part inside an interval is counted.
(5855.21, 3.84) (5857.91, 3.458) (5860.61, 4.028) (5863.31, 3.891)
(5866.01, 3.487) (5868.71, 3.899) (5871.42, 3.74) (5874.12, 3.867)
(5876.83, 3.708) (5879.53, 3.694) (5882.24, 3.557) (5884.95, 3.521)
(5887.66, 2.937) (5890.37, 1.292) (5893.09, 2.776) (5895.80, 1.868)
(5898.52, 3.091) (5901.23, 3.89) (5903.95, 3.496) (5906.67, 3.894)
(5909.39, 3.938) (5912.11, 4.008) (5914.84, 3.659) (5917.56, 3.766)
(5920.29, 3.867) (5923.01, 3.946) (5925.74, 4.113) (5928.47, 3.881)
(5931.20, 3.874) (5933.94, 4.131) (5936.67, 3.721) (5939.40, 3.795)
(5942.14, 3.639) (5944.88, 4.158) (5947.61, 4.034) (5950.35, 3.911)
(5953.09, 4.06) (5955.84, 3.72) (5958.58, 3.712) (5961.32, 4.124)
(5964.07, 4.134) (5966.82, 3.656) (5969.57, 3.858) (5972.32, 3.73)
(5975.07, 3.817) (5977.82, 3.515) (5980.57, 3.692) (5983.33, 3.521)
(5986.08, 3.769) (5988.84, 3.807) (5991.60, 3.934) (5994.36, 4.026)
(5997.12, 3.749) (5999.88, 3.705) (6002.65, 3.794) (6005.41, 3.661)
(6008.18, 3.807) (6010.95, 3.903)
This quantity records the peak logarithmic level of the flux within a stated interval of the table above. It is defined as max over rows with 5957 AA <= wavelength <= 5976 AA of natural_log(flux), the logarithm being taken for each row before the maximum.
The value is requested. 1.42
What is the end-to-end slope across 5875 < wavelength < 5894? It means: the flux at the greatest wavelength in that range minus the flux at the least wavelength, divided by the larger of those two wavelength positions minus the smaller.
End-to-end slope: -0.06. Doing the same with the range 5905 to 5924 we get 0.00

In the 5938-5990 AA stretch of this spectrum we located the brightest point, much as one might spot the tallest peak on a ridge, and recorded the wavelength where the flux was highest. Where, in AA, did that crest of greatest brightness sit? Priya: 5944.88 AA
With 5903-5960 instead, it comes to 5944.88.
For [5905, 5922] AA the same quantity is 5912.11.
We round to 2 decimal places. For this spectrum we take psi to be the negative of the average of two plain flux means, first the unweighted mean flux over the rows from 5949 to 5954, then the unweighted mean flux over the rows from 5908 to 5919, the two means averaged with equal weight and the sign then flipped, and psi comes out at -3.91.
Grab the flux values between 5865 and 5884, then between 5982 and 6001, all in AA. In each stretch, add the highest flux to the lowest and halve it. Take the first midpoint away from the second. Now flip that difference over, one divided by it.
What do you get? 12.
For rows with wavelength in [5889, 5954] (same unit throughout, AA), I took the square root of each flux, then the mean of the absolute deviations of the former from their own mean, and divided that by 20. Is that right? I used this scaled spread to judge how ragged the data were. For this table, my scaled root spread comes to 0.0069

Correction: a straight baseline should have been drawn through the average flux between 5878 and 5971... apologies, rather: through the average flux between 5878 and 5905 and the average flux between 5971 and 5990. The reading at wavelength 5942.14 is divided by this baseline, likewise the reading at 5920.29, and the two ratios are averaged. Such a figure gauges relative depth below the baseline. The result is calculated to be 1.13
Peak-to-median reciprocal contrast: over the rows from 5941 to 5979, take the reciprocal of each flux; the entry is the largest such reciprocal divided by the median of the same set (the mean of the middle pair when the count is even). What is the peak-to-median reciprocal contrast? 1.09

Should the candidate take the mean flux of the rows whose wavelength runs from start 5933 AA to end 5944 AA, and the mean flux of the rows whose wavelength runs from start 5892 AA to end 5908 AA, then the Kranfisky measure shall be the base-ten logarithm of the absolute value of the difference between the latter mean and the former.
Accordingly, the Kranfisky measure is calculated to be -0.2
